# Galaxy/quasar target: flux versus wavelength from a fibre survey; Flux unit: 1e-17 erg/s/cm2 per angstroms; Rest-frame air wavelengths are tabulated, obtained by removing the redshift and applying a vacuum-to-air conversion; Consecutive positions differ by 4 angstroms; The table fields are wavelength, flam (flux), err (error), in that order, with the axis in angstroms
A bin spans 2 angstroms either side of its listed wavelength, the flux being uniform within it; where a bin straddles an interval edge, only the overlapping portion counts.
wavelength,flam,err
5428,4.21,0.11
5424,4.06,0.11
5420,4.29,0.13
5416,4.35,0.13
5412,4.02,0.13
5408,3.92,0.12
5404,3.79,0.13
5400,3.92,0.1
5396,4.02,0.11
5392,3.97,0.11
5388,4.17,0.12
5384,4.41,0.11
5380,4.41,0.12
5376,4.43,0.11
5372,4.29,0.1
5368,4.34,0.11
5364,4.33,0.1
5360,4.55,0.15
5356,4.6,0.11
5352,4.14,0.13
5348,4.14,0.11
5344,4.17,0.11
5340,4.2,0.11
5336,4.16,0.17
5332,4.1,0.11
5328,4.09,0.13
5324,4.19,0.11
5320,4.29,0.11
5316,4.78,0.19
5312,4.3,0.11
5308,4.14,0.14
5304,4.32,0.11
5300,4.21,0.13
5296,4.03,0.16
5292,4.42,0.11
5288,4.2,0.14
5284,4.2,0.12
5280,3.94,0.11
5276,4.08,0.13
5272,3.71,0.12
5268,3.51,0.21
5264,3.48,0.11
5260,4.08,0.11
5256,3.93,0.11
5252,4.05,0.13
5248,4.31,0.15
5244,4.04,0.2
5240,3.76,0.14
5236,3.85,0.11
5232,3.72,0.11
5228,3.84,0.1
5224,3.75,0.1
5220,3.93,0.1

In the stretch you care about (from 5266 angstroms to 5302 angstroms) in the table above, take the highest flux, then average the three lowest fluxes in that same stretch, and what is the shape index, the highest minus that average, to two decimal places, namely 0.70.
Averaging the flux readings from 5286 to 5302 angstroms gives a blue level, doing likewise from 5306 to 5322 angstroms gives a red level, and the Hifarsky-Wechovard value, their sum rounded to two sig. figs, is 8.6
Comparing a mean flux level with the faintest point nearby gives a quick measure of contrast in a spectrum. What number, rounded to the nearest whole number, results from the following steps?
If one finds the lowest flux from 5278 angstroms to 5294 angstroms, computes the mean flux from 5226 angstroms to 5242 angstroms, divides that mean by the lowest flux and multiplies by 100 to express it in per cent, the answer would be 96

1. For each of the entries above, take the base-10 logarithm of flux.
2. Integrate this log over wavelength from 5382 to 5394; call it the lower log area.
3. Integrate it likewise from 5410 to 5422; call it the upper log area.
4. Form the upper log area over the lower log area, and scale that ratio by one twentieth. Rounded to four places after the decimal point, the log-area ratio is 0.0503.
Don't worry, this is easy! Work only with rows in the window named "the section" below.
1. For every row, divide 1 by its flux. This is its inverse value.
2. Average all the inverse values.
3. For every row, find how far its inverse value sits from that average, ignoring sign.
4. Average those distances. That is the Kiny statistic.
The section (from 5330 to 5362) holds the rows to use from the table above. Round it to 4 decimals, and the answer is 0.0084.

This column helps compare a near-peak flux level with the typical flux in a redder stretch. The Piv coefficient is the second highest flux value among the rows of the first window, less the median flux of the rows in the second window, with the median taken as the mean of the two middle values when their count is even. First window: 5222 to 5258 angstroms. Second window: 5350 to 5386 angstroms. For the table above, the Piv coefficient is -0.360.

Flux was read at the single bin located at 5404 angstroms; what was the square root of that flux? 1.95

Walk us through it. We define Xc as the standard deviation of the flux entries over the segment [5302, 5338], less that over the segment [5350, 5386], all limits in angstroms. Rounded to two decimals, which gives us 0.07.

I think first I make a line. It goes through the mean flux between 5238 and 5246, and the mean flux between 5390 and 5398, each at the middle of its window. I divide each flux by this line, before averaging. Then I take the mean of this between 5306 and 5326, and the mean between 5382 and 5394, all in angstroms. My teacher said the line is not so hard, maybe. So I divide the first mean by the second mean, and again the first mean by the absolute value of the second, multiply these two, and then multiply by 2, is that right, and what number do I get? 2.20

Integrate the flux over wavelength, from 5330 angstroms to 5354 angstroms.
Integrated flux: 100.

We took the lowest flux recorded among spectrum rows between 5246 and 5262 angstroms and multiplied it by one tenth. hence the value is 0.393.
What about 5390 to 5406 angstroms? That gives 0.379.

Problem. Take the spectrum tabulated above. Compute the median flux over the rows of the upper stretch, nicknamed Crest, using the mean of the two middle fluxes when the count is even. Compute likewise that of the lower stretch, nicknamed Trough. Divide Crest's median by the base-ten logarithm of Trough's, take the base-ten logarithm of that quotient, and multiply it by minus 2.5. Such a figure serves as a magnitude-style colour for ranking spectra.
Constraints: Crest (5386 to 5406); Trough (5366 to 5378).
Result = -1.99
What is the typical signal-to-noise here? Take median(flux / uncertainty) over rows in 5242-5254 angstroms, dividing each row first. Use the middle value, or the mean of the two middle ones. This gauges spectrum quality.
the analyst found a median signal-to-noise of 29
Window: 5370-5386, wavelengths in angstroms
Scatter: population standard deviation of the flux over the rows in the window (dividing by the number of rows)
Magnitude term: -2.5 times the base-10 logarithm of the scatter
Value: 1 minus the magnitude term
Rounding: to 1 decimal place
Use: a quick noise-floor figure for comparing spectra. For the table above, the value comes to -2.1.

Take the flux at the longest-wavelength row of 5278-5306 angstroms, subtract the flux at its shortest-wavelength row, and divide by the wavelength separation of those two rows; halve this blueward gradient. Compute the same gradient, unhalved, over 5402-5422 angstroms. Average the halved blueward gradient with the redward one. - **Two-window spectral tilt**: 0.020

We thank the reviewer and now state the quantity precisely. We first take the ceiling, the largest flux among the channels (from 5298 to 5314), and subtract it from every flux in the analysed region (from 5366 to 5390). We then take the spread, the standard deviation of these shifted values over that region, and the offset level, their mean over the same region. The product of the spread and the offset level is 0.002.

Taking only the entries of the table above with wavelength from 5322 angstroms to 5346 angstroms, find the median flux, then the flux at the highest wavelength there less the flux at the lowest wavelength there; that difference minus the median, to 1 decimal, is -4.2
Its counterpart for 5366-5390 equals -4.5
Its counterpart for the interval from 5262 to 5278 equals -3.0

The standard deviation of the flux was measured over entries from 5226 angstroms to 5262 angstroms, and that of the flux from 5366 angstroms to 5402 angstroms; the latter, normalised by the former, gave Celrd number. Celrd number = 1.09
